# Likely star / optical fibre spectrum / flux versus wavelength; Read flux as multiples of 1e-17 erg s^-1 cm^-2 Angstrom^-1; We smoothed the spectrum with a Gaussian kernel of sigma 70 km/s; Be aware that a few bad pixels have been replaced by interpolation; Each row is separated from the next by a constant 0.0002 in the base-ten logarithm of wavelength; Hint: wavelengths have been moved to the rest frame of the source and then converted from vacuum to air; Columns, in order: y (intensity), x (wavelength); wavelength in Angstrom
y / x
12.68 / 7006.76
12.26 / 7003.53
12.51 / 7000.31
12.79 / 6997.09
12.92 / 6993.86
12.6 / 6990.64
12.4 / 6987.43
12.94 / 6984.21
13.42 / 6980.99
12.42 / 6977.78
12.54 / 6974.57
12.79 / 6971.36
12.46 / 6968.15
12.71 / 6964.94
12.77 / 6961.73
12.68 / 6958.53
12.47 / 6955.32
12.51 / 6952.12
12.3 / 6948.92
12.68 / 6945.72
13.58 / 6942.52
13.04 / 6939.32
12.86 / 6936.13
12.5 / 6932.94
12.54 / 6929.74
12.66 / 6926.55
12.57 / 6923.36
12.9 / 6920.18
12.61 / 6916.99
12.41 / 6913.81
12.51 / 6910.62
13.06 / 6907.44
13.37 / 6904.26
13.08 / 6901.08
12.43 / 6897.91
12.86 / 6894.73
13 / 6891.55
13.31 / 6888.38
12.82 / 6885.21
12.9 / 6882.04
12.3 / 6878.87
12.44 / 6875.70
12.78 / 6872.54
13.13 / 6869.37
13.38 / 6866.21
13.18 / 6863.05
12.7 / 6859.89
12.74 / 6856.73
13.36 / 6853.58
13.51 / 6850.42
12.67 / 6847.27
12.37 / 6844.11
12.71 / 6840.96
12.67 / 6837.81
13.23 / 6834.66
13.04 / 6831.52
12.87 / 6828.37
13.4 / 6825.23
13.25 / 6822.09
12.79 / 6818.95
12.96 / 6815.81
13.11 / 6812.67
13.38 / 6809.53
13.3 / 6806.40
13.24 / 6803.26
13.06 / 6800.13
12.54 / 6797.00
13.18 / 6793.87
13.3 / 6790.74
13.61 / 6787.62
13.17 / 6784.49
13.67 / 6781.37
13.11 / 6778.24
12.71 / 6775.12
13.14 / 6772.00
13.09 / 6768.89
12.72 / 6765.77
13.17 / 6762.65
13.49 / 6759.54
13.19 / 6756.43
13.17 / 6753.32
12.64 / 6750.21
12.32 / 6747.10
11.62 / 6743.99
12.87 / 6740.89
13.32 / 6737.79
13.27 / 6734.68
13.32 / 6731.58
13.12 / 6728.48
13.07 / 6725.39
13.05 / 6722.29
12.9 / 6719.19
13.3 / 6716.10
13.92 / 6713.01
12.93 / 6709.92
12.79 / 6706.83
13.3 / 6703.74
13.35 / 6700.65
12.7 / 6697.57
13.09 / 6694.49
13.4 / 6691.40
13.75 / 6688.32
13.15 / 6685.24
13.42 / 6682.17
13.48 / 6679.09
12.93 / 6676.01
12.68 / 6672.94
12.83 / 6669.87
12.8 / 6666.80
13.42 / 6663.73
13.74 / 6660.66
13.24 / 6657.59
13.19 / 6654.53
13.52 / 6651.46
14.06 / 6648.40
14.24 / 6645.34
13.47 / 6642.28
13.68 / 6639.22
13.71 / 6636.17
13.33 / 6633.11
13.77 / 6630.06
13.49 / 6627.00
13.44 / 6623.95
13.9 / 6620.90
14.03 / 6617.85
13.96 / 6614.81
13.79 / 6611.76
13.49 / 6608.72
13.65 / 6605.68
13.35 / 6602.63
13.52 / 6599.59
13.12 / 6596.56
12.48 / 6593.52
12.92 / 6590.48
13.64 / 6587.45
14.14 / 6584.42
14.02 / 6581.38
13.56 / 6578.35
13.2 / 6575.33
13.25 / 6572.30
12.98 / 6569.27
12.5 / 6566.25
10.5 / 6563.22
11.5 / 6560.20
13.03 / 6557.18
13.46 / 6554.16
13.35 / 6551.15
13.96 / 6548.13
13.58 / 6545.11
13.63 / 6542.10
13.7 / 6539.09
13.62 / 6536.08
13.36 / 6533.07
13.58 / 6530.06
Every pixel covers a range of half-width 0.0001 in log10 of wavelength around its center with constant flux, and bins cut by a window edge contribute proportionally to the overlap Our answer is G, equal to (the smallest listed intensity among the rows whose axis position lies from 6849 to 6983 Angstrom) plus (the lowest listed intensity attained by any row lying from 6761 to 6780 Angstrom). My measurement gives 25.0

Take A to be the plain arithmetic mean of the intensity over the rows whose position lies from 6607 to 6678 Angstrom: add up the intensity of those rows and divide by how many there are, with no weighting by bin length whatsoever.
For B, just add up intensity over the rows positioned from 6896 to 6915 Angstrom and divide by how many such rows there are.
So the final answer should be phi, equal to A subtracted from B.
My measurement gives -0.70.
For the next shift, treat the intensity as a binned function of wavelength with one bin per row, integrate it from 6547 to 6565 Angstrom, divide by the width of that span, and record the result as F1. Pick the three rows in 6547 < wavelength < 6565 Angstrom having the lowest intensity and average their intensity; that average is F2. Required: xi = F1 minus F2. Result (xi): 0.92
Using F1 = 12.6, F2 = 11.68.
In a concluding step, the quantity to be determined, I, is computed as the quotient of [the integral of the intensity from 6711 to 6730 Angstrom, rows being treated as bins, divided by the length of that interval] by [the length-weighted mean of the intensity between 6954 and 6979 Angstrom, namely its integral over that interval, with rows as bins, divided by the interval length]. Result 1.05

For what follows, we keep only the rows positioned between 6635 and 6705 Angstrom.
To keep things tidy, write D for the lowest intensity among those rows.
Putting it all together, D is 12.68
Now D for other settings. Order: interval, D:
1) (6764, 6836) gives 12.54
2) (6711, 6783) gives 11.62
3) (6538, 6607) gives 10.5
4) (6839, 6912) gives 12.3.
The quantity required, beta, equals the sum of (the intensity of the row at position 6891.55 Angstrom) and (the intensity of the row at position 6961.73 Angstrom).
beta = 25.8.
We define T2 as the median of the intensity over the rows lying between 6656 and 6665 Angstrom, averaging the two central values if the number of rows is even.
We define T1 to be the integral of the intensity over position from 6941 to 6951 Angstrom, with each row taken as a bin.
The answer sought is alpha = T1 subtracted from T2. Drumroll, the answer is -115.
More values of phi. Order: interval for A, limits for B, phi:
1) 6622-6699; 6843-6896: -0.47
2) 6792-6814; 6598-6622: 0.60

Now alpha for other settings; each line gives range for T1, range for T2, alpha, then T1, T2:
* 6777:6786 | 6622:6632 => -106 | 120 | 13.5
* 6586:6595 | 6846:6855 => -104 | 117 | 13.4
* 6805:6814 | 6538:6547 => -106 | 119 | 13.6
